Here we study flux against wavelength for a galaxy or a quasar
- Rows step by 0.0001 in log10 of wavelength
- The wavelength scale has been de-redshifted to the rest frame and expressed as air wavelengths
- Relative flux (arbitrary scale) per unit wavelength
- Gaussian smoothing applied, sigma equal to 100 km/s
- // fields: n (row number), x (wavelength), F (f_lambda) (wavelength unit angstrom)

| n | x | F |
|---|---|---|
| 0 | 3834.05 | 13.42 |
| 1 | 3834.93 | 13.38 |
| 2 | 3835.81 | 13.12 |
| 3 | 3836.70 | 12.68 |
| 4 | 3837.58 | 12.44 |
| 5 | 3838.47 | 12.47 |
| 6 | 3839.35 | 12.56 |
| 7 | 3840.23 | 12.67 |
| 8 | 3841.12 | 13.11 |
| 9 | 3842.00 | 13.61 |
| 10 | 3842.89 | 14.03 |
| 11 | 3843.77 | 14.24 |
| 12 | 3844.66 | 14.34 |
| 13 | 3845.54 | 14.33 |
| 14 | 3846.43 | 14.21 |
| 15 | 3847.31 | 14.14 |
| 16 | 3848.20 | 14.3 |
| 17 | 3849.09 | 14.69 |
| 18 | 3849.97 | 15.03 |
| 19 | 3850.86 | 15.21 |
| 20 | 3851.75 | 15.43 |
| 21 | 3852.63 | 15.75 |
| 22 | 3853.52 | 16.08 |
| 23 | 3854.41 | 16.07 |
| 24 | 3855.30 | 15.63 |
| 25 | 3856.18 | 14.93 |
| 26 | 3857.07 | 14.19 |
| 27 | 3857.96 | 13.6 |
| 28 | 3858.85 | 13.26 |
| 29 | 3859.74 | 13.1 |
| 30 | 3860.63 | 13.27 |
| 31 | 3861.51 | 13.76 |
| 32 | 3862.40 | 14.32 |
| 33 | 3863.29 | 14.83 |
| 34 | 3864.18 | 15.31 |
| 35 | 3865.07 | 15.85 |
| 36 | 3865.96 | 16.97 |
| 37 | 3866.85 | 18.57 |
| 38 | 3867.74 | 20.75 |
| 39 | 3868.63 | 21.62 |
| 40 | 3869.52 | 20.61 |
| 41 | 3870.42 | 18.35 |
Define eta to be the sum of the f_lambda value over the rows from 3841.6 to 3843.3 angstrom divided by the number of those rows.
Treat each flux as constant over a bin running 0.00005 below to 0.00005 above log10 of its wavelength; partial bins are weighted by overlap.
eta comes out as 13.8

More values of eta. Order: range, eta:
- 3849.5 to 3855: 15.6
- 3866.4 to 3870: 20.4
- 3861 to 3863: 14.0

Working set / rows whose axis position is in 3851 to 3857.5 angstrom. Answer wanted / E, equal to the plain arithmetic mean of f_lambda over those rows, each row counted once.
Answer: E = 15.4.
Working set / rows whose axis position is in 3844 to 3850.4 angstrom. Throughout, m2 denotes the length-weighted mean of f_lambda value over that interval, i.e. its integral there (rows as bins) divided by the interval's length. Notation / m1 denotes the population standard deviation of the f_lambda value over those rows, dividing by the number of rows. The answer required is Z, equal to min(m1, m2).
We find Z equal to 0.29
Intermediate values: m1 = 0.3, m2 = 14.4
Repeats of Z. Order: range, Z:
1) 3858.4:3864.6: 0.80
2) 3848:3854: 0.56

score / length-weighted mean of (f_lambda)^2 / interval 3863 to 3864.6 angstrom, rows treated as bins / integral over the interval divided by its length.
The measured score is 228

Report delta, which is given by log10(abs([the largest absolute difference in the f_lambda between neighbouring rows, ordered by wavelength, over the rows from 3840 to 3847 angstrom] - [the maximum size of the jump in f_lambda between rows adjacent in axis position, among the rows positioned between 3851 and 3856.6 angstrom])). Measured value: -0.7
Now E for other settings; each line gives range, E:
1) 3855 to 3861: 14.0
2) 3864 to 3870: 18.5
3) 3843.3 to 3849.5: 14.3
